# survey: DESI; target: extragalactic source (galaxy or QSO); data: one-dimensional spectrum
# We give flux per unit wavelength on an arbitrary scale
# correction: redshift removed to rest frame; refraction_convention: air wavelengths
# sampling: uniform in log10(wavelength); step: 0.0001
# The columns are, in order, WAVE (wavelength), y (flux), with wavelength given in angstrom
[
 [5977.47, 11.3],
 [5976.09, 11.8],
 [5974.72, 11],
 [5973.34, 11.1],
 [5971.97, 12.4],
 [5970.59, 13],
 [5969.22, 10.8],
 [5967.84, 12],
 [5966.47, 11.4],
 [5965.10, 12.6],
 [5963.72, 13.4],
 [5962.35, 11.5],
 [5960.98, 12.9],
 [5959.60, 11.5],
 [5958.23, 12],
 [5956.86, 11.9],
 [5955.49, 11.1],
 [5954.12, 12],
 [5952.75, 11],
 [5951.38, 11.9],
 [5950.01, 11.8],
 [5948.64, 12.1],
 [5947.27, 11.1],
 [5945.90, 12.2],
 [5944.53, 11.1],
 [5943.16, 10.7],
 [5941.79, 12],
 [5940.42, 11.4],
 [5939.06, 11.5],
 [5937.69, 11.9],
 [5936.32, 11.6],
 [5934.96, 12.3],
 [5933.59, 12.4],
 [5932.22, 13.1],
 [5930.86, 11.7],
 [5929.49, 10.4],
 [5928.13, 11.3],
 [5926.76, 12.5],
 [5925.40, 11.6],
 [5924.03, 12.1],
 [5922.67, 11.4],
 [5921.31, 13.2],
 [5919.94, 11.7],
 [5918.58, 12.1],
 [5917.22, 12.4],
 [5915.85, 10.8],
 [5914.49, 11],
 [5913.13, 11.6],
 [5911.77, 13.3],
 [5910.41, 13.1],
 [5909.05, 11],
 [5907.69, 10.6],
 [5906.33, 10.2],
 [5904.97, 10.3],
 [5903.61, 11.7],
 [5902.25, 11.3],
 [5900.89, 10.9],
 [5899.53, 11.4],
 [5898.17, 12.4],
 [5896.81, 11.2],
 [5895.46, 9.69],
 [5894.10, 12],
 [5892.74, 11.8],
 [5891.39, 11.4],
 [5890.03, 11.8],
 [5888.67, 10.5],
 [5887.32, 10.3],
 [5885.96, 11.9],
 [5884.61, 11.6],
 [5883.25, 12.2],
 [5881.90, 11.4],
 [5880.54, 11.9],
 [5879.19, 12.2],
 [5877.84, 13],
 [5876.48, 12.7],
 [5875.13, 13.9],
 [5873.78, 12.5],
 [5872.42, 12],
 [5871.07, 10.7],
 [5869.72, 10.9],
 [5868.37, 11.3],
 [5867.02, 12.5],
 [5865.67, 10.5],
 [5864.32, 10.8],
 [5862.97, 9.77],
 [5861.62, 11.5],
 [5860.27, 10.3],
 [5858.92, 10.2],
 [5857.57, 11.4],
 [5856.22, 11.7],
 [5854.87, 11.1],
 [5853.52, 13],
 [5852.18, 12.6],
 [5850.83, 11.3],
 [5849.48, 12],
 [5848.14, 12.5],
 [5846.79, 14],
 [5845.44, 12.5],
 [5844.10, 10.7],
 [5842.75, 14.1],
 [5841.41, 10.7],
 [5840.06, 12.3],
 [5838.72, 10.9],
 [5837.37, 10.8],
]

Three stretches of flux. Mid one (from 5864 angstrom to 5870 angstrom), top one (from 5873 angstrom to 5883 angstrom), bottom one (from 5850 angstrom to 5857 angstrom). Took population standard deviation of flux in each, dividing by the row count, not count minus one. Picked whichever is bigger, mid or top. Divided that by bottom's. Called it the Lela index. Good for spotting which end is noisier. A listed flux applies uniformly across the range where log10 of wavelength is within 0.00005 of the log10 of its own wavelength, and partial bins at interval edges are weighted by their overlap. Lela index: 1.01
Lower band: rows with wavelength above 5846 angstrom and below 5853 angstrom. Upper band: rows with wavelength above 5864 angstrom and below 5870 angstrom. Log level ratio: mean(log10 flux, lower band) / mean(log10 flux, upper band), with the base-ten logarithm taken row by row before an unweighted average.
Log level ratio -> 1.04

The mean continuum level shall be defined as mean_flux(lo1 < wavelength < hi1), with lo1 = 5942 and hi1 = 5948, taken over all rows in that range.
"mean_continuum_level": 11.3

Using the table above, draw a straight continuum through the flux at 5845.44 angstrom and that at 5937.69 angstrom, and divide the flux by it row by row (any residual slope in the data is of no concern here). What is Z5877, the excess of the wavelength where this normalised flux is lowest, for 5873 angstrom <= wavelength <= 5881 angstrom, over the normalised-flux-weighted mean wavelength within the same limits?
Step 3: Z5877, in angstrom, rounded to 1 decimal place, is 3.4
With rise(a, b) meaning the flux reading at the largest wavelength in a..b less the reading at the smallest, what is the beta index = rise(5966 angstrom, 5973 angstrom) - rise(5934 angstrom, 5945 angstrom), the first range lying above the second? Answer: 2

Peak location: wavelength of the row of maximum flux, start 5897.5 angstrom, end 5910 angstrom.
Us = 5898.17 angstrom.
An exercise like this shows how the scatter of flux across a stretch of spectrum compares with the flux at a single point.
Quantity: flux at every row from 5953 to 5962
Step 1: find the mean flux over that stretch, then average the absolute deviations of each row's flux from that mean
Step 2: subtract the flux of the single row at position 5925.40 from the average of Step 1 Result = -11.2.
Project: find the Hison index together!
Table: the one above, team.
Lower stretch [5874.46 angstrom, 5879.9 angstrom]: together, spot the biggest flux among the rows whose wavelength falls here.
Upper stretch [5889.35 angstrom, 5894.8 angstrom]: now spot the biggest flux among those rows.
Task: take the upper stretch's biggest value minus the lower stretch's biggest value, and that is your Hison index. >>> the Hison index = -1.9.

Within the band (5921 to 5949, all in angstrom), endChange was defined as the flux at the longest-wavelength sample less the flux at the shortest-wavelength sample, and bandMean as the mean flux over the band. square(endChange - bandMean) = 166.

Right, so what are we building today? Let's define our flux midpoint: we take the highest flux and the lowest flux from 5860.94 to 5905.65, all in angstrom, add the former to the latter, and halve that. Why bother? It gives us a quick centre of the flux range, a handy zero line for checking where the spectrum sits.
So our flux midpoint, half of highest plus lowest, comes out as 11.8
